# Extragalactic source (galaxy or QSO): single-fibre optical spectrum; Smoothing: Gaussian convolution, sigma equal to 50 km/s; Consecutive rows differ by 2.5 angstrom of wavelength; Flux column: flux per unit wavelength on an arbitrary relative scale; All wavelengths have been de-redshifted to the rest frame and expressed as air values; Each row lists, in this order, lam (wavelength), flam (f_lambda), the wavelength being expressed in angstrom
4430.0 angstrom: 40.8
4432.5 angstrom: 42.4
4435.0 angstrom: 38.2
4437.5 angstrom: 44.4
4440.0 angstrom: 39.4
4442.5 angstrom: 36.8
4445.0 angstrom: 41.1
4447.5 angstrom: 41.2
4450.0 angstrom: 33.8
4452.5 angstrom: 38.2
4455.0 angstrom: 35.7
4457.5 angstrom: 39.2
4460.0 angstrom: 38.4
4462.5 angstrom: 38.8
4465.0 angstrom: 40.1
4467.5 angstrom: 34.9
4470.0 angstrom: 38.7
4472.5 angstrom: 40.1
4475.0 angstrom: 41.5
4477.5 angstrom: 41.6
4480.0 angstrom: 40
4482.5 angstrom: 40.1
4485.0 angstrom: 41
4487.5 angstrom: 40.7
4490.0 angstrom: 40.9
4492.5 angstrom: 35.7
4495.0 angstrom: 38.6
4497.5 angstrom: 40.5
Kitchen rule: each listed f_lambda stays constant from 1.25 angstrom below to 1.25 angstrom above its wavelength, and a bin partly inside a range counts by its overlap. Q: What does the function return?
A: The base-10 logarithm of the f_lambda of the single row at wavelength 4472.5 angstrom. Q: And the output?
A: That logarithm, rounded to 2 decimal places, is 1.60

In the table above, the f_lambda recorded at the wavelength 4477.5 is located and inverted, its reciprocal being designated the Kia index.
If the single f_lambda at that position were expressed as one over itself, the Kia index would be 0.0240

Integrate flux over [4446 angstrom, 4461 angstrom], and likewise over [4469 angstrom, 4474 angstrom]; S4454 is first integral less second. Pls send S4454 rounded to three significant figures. 369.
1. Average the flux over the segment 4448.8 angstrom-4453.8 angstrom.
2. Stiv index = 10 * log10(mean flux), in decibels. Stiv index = 15.6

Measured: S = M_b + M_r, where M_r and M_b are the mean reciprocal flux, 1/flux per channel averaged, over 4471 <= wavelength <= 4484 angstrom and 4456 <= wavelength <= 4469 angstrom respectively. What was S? 0.0508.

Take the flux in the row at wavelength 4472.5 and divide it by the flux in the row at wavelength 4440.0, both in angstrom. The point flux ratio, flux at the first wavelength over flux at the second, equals 1.02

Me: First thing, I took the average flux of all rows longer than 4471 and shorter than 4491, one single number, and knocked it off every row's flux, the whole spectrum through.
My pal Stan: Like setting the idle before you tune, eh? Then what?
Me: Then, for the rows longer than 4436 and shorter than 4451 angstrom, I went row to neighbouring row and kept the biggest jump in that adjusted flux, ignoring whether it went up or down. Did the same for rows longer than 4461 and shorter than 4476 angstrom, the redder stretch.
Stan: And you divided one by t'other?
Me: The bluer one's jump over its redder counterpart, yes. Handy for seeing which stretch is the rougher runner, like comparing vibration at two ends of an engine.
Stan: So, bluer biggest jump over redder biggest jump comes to 1.4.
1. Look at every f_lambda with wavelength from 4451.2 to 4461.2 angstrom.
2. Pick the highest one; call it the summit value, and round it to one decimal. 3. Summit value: 39.2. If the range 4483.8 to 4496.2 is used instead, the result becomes 41.0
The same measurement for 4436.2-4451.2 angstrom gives 44.4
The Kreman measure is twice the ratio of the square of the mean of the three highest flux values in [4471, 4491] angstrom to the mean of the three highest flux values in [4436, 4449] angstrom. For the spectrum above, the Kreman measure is 81.0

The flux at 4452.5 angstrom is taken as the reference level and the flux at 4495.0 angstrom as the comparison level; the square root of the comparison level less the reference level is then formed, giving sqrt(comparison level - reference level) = 0.6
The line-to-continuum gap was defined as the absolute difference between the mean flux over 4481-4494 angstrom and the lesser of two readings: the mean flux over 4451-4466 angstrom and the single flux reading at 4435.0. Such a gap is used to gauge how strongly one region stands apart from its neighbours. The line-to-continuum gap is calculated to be 1.5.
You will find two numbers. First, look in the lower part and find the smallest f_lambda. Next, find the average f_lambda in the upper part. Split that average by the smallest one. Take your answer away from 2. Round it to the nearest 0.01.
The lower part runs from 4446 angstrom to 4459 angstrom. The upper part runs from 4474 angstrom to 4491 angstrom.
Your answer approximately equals 0.79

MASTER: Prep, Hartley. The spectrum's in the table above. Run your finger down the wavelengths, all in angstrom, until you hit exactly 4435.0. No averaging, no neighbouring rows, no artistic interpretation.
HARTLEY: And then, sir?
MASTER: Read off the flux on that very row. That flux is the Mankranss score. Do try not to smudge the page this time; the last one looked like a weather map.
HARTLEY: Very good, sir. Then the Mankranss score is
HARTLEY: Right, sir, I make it 38.2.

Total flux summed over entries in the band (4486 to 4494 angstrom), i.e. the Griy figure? 117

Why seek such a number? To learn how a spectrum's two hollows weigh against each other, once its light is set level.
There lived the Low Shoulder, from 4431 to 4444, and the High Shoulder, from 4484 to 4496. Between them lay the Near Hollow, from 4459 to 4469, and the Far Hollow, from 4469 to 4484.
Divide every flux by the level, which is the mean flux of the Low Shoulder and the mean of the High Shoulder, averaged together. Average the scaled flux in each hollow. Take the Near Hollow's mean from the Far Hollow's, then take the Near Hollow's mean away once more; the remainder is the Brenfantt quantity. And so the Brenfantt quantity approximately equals -0.90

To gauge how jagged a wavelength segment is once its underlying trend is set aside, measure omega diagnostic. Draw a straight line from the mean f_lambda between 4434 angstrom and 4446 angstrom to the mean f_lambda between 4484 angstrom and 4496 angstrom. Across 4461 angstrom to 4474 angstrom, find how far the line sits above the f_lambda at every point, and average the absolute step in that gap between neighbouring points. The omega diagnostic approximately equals 2.9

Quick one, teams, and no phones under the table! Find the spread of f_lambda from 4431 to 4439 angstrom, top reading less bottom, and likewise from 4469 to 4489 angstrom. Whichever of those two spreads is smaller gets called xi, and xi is 2.9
